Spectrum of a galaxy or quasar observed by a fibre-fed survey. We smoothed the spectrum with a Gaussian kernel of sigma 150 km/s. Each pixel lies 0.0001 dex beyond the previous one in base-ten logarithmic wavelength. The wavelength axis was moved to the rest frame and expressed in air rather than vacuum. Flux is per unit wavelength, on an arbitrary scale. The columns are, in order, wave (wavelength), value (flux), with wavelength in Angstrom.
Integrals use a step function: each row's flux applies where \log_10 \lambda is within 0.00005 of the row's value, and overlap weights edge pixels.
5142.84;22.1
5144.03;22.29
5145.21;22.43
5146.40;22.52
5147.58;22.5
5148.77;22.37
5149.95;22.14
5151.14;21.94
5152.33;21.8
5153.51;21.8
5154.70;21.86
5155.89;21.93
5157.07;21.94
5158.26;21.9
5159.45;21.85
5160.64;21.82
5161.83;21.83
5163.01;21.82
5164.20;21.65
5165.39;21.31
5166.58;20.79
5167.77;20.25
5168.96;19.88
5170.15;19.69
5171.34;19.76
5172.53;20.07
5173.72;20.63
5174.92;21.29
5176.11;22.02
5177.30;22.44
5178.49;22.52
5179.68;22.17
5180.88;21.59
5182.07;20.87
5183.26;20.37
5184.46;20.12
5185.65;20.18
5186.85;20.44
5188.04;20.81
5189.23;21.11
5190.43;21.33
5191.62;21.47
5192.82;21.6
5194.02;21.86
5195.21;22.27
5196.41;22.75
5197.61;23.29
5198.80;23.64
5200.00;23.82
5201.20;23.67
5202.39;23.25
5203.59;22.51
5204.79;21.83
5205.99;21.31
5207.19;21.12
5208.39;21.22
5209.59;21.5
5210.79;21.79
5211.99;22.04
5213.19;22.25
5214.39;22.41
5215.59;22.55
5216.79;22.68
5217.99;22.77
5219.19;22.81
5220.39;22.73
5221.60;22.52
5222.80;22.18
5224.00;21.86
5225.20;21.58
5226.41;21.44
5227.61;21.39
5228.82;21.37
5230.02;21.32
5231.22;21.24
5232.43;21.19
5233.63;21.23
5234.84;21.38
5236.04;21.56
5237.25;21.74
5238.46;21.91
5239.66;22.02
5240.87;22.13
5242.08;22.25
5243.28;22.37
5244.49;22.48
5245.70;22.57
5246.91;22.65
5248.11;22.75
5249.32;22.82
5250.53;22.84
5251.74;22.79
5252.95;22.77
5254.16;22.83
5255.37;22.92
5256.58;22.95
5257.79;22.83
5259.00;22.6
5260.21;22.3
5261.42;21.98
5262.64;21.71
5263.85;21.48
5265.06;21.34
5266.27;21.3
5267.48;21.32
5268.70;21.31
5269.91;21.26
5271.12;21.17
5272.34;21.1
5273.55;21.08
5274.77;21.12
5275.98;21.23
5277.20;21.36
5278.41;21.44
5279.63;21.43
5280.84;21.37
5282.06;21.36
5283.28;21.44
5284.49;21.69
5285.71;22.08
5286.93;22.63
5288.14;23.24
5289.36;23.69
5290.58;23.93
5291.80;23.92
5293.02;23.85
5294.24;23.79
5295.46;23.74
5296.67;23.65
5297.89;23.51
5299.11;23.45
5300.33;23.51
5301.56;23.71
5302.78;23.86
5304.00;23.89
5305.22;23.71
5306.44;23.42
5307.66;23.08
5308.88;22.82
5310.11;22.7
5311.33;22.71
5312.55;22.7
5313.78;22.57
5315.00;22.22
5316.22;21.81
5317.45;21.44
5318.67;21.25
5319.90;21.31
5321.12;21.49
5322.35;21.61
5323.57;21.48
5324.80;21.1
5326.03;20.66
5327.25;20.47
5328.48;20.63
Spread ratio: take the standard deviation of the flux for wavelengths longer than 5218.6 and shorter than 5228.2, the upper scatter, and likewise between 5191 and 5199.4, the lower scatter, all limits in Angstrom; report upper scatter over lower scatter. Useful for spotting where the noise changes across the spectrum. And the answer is 0.69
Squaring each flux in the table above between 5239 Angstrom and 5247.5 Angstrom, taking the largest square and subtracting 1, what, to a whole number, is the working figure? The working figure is 512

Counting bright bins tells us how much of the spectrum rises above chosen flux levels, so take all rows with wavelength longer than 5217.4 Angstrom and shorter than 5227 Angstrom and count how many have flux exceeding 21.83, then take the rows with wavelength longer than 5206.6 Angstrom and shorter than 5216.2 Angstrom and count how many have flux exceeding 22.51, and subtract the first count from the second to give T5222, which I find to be -5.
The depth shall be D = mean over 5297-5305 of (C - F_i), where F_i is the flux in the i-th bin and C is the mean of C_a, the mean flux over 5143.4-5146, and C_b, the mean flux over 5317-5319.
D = -1.8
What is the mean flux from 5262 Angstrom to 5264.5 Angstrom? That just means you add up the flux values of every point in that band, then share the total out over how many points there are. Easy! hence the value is 21.6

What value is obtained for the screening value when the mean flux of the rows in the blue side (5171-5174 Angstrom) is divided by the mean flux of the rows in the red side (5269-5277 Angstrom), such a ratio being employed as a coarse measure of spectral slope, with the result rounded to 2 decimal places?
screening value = 0.95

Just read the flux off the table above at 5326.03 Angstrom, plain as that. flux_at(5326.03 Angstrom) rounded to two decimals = 20.66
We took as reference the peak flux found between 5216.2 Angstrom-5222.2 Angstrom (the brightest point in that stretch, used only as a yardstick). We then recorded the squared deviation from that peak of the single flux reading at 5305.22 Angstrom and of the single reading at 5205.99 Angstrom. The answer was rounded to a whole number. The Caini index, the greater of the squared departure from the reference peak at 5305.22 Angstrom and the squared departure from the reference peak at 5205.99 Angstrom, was 2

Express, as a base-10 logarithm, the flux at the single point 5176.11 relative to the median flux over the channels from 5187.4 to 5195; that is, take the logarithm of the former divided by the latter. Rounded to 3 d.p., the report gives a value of 0.012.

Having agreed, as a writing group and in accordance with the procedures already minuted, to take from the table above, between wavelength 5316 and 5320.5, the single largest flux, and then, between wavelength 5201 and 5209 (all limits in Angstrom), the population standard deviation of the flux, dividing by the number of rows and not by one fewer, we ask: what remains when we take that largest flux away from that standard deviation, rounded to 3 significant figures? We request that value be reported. -20.9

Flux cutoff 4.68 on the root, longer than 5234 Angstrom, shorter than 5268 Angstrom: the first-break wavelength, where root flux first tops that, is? 5238.46 Angstrom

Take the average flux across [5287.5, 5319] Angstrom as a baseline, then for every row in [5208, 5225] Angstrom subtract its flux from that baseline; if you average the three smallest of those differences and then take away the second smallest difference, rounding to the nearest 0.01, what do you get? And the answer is 0.00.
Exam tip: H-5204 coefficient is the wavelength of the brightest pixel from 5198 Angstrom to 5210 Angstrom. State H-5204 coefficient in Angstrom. 5200.00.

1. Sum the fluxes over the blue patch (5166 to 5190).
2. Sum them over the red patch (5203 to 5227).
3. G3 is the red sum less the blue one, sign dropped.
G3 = 24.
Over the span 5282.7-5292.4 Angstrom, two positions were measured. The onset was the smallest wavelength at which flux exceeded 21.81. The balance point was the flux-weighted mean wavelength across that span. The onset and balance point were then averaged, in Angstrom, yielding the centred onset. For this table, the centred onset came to 5286.7 Angstrom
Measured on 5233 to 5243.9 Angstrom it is 5238.5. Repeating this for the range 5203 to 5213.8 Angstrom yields 5206.0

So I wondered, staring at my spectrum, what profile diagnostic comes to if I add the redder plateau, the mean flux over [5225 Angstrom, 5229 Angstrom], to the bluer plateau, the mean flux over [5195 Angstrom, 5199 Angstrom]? 44.4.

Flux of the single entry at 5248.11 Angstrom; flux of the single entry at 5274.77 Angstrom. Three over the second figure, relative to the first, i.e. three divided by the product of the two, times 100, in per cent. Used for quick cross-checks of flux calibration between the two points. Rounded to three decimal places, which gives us 0.624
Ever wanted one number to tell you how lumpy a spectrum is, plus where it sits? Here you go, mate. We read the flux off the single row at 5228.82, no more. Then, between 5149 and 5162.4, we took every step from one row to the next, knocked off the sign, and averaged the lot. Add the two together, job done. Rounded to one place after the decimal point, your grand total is 21.4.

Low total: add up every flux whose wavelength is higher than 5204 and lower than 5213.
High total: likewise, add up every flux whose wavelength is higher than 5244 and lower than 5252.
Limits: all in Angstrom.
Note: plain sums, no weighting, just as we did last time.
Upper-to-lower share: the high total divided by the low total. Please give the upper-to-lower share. 1.054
